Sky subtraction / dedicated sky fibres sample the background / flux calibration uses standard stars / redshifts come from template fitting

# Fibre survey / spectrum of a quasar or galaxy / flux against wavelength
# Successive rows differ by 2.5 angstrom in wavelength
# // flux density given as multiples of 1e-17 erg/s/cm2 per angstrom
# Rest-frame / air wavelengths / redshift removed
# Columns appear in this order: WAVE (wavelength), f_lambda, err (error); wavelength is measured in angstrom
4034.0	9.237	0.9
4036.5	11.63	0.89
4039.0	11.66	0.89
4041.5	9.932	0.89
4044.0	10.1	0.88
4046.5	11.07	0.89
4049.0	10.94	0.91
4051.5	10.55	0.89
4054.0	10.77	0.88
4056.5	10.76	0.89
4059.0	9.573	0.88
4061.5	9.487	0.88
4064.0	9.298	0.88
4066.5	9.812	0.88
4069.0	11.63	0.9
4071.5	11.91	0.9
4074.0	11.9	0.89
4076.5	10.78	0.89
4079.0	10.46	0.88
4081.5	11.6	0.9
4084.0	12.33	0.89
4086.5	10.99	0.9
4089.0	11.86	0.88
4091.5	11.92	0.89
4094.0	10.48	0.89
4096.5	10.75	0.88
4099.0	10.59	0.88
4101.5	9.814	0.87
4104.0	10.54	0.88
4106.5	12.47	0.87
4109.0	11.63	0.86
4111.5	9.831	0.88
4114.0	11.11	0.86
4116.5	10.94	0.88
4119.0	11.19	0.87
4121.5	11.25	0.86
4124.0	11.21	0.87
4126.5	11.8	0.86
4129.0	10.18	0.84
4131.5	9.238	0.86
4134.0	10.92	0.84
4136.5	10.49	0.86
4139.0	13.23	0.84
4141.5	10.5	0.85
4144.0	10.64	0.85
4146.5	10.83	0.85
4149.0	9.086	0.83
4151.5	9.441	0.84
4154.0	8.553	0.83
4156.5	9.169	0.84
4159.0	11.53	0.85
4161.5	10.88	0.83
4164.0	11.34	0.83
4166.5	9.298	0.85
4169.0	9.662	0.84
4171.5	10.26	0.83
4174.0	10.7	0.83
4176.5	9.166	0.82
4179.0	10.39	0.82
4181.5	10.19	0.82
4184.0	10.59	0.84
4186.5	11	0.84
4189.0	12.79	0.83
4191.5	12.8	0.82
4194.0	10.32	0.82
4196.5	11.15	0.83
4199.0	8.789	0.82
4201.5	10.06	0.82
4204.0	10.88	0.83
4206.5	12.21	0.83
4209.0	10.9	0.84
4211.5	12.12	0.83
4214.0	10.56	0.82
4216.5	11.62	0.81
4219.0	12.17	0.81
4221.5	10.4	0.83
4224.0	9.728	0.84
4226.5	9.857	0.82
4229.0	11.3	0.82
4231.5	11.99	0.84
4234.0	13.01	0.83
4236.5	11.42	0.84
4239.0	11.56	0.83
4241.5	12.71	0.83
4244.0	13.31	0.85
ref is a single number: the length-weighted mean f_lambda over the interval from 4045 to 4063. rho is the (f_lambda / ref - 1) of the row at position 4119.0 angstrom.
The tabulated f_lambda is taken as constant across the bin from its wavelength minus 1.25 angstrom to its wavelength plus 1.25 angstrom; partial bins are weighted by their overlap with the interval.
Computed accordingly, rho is 0.07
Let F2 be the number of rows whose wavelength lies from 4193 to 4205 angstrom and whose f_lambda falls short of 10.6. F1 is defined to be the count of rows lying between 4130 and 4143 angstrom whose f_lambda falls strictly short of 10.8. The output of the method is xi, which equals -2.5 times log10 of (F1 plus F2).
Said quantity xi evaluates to -1.9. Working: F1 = 3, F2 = 3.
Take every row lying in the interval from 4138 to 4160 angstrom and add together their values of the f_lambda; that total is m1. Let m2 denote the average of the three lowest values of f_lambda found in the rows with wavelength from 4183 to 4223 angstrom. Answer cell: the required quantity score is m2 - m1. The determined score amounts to -83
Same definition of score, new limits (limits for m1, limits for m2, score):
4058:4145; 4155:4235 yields -373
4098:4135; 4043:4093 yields -153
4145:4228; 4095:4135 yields -339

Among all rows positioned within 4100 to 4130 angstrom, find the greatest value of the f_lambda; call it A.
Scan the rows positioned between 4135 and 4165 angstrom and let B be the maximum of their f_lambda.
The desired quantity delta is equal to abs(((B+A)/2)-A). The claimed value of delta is 0.38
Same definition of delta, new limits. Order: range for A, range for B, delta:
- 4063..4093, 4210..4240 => 0.34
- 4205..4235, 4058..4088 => 0.34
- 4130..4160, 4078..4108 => 0.38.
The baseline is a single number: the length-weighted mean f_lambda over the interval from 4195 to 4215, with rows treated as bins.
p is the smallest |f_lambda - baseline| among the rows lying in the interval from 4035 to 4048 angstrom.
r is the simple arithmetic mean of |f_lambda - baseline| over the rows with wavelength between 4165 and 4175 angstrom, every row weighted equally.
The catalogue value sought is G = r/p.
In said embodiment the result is 3.6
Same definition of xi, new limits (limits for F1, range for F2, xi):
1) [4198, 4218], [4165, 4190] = -2.5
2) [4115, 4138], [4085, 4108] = -2.1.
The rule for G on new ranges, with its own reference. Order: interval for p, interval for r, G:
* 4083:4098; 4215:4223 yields 10.6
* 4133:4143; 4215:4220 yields 11.9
